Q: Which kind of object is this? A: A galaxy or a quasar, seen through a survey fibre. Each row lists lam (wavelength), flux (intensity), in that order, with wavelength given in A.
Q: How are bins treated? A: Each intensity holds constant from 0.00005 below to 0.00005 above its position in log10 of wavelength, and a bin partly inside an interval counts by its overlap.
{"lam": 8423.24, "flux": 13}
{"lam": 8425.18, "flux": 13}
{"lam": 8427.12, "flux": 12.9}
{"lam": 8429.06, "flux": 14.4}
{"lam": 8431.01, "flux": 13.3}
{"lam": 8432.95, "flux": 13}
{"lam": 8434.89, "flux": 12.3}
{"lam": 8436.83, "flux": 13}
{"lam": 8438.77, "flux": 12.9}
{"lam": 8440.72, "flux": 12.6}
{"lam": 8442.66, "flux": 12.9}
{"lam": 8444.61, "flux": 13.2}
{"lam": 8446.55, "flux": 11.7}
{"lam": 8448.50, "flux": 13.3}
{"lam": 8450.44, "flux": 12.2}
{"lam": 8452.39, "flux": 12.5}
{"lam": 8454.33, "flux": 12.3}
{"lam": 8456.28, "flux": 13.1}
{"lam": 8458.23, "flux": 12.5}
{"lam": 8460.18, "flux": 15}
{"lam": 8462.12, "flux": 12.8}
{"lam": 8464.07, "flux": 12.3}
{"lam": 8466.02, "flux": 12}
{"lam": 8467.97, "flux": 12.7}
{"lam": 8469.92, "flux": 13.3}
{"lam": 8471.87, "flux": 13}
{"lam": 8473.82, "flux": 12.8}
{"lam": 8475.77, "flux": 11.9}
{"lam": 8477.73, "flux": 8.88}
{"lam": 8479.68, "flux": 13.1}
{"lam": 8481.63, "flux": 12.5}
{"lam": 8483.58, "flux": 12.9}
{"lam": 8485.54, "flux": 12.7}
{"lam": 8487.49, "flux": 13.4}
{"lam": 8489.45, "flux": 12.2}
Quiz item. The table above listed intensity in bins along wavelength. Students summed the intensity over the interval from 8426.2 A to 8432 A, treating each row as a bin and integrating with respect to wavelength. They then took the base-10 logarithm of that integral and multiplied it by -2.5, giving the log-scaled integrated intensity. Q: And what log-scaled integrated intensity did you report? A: -4.74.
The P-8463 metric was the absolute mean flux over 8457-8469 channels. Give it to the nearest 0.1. 12.9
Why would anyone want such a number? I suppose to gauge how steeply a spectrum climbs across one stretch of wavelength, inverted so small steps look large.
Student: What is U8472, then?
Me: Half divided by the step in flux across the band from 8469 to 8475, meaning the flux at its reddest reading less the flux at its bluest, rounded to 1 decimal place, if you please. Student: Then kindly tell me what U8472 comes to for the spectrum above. -1.0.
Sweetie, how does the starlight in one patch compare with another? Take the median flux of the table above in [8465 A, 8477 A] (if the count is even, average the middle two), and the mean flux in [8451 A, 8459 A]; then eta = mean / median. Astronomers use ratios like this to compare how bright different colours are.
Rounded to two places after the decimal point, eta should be 0.99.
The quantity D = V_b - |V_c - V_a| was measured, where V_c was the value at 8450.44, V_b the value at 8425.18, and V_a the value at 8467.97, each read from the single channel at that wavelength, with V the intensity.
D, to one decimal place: 12.5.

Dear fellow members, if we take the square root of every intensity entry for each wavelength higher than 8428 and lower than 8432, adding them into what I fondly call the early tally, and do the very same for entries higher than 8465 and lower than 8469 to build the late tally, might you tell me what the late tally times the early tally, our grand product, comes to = 52.3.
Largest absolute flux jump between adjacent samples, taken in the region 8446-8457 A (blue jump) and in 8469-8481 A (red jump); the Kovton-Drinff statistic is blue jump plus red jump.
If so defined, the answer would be 5.8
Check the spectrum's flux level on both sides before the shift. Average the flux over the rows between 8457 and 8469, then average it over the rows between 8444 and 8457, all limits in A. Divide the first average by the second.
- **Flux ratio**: 1.02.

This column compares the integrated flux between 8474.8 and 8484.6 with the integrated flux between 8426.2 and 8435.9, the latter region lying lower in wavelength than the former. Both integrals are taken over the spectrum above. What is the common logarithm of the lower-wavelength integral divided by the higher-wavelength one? 0.04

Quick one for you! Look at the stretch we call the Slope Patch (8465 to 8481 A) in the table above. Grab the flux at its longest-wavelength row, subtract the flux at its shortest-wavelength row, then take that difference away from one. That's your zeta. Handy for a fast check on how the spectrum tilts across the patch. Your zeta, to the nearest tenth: -0.1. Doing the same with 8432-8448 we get 2.3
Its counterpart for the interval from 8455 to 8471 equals 0.8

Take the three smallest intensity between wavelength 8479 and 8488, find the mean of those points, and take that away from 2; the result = -10.7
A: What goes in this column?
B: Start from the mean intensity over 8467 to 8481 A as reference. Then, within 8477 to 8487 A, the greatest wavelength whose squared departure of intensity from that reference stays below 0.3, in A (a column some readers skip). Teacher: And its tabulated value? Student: 8485.54 A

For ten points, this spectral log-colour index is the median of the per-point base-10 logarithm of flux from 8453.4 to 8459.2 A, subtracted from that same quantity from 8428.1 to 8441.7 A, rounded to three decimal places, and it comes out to 0.017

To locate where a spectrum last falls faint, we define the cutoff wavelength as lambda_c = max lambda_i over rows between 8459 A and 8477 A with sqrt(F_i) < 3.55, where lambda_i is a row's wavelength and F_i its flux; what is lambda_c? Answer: 8475.77 A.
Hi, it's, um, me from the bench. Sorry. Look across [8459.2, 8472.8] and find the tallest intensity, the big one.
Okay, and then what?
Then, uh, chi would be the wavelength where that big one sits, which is 8460.18 A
